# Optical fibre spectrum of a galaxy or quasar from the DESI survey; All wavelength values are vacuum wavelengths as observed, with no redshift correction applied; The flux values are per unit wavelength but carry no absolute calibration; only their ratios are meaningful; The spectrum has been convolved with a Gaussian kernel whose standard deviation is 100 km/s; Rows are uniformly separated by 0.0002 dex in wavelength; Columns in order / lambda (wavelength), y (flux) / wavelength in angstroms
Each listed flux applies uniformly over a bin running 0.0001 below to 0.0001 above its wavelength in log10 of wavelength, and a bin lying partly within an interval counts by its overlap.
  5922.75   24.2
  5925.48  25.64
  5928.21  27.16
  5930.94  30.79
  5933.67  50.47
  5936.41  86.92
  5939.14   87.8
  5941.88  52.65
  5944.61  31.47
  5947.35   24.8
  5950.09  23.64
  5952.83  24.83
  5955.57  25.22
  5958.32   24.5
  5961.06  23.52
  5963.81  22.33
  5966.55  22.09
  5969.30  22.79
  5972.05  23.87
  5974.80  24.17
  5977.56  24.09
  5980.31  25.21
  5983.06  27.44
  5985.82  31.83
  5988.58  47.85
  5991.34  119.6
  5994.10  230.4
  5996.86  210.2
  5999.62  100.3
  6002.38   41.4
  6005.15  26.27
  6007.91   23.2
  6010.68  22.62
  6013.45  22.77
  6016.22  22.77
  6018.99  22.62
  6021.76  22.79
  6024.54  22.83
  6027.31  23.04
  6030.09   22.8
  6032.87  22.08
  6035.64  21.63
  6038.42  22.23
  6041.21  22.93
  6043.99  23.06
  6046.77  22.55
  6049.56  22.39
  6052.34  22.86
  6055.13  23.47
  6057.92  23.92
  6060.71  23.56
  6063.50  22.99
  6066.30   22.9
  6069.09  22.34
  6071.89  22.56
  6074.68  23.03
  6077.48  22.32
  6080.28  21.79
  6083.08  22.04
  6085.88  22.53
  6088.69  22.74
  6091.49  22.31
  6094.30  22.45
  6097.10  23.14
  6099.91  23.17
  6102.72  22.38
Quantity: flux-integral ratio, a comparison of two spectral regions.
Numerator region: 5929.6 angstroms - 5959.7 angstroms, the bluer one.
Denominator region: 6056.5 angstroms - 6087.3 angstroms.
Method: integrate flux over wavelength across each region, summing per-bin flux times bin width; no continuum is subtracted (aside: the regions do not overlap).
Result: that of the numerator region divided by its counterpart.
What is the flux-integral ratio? 1.8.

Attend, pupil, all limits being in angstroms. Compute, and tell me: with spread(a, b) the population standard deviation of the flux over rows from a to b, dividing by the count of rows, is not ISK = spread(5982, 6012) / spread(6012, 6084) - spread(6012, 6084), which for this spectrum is 142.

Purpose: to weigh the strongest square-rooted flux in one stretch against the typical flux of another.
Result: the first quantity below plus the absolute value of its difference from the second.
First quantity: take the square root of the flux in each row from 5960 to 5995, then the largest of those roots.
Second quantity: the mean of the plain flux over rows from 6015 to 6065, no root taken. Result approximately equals 23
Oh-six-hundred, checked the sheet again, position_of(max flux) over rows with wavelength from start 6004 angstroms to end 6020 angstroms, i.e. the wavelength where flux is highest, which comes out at 6005.15 angstroms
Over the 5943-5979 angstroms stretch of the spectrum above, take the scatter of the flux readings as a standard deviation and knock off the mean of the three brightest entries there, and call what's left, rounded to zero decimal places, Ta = -25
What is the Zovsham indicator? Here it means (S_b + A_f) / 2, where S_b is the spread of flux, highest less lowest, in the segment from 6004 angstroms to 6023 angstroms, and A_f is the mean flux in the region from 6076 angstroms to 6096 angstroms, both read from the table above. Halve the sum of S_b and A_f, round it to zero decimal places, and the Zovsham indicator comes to 13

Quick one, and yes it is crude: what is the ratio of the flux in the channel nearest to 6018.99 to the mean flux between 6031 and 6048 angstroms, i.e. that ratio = 1.01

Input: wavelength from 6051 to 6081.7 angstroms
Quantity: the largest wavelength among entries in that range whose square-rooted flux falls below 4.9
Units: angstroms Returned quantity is 6080.28 angstroms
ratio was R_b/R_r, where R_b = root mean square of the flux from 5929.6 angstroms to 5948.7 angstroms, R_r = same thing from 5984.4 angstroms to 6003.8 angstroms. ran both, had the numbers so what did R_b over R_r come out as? 0.4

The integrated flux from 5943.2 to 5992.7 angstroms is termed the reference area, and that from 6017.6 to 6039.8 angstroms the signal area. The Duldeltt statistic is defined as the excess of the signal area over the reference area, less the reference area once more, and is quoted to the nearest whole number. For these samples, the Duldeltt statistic -2632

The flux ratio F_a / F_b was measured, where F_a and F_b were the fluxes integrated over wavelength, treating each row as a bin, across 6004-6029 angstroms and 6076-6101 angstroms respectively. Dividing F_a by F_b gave 1.0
